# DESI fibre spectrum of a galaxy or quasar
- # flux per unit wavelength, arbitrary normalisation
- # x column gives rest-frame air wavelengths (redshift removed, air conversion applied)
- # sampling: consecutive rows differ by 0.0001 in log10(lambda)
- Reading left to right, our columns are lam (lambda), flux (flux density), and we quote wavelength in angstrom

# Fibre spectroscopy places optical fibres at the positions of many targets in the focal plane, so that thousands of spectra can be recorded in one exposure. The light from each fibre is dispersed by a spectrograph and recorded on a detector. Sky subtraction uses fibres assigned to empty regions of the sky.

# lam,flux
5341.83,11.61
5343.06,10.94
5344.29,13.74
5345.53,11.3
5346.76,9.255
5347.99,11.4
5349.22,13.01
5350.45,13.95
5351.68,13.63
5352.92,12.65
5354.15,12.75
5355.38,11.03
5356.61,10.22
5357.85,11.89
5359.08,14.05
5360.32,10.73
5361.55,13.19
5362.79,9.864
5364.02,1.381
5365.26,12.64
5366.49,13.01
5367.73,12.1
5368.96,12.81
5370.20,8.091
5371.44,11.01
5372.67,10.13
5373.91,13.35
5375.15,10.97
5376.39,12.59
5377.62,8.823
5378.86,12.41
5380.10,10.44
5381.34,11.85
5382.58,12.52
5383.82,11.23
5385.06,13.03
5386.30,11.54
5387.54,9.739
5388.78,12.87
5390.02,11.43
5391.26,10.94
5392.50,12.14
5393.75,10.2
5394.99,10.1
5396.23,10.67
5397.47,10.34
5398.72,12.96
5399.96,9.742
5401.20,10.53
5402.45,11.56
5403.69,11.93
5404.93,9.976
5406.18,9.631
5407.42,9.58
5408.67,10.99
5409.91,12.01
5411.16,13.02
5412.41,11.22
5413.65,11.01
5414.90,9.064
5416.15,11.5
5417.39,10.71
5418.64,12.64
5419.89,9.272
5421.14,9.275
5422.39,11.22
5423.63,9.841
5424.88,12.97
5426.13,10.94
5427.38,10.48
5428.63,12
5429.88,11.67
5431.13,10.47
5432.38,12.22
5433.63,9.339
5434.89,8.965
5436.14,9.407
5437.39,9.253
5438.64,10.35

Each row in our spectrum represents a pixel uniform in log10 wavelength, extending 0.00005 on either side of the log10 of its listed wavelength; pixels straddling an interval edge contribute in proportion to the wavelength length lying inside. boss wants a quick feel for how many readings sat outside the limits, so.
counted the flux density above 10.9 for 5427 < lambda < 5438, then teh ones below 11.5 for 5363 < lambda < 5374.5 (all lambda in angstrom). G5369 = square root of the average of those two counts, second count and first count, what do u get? 1.87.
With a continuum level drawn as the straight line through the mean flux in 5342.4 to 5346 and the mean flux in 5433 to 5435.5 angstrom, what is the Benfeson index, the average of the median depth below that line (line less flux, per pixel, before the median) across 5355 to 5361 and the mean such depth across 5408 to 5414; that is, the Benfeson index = -0.6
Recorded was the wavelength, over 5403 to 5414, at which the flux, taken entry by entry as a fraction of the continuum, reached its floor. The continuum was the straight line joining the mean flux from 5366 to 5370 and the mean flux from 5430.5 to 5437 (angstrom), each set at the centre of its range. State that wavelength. 5407.42 angstrom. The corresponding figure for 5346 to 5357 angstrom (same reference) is 5346.76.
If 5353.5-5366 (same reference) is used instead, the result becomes 5364.02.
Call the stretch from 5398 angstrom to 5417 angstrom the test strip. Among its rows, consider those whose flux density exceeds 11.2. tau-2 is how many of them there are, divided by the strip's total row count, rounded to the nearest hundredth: 0.47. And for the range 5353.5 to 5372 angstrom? 0.53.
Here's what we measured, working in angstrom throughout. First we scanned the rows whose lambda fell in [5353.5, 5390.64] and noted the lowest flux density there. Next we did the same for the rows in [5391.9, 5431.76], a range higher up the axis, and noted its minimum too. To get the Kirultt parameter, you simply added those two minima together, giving 10.4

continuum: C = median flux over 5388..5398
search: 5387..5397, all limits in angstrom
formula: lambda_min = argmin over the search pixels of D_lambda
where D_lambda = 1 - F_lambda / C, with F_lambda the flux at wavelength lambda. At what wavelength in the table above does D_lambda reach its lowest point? 5388.78 angstrom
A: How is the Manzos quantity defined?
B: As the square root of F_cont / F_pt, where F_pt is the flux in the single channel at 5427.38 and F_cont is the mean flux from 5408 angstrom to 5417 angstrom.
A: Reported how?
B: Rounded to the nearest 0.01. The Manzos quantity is 1.04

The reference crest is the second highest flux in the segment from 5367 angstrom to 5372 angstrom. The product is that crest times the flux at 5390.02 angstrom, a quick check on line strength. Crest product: 138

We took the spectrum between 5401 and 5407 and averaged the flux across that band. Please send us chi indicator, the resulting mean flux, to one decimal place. 10.7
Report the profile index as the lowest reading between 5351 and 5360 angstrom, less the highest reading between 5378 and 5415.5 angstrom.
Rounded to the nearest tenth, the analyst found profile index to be -2.8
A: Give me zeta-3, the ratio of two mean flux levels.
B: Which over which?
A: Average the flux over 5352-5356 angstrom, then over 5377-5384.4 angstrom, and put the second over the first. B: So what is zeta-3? 0.92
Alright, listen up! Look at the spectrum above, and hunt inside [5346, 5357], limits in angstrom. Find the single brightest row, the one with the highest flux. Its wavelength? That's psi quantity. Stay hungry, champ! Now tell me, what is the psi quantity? 5350.45 angstrom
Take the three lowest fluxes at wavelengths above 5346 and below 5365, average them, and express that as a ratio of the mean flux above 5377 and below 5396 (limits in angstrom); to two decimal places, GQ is 0.61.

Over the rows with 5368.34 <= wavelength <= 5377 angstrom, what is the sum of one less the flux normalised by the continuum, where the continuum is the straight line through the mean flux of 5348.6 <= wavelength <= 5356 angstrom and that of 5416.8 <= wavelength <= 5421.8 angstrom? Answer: 0.48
